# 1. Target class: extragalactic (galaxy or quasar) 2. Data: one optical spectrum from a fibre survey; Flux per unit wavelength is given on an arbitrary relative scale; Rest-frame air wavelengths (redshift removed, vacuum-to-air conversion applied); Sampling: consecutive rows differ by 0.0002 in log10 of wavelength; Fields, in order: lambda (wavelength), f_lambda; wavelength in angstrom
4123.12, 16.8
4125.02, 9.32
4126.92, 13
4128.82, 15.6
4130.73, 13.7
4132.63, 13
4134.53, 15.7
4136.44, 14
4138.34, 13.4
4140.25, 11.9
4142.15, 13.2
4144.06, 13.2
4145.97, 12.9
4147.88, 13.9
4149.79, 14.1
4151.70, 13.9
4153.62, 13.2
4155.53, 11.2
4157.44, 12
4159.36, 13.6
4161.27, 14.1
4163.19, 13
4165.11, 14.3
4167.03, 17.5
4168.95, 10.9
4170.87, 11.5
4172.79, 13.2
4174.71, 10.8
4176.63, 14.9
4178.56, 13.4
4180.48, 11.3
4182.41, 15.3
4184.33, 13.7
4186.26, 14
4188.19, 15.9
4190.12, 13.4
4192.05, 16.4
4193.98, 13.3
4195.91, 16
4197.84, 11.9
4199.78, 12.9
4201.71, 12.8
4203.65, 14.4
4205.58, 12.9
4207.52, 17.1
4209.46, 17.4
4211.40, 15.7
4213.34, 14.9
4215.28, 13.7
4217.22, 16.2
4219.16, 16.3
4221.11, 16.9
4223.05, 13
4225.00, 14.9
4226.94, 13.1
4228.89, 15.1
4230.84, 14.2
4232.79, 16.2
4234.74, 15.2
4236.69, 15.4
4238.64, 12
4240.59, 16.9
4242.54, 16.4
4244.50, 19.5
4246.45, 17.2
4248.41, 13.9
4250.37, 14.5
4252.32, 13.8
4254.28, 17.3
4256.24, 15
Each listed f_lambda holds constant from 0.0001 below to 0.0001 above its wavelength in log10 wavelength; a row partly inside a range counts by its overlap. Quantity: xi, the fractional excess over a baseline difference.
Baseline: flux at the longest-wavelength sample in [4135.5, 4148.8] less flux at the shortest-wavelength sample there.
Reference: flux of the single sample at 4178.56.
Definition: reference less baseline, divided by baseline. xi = -135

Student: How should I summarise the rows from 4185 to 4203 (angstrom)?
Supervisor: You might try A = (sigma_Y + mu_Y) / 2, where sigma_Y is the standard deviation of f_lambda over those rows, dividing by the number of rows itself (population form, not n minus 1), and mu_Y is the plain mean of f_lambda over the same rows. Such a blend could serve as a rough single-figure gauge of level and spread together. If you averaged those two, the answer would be 7.8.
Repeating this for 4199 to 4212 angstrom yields 8.3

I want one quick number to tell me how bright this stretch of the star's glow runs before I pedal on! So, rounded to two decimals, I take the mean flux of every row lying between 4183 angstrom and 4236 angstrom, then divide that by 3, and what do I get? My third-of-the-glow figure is 4.91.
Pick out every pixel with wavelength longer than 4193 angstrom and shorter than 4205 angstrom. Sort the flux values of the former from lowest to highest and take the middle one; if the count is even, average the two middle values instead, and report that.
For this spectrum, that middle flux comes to 13.1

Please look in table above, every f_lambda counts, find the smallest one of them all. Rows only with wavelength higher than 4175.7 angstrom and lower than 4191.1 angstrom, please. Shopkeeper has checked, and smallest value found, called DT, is 11.3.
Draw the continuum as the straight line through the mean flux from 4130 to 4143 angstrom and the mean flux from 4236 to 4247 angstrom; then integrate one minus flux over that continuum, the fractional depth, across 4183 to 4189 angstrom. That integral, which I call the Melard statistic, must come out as 0.11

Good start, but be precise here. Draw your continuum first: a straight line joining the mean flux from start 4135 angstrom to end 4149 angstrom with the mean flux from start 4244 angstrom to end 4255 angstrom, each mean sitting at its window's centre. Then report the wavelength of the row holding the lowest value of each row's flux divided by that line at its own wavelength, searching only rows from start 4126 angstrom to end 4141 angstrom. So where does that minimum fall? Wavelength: 4140.25 angstrom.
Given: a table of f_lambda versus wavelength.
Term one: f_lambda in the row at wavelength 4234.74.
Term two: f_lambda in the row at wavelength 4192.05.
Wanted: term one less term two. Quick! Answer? -1.2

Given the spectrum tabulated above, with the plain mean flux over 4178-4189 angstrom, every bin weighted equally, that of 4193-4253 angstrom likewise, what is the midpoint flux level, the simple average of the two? 14.45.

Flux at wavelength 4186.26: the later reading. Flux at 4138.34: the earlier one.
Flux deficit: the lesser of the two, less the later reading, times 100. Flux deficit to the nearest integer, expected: -60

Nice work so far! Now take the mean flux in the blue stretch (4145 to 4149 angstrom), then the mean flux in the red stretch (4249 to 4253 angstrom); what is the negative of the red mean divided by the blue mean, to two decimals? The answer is -1.06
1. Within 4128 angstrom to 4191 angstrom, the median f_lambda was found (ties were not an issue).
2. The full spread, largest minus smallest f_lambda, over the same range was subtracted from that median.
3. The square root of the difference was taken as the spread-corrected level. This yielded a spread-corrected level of 2.6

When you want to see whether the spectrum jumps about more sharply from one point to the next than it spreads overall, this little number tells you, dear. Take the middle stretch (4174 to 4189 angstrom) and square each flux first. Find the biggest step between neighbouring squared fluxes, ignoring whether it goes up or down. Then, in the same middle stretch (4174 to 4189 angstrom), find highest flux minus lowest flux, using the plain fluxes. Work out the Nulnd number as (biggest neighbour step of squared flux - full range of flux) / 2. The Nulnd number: 51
